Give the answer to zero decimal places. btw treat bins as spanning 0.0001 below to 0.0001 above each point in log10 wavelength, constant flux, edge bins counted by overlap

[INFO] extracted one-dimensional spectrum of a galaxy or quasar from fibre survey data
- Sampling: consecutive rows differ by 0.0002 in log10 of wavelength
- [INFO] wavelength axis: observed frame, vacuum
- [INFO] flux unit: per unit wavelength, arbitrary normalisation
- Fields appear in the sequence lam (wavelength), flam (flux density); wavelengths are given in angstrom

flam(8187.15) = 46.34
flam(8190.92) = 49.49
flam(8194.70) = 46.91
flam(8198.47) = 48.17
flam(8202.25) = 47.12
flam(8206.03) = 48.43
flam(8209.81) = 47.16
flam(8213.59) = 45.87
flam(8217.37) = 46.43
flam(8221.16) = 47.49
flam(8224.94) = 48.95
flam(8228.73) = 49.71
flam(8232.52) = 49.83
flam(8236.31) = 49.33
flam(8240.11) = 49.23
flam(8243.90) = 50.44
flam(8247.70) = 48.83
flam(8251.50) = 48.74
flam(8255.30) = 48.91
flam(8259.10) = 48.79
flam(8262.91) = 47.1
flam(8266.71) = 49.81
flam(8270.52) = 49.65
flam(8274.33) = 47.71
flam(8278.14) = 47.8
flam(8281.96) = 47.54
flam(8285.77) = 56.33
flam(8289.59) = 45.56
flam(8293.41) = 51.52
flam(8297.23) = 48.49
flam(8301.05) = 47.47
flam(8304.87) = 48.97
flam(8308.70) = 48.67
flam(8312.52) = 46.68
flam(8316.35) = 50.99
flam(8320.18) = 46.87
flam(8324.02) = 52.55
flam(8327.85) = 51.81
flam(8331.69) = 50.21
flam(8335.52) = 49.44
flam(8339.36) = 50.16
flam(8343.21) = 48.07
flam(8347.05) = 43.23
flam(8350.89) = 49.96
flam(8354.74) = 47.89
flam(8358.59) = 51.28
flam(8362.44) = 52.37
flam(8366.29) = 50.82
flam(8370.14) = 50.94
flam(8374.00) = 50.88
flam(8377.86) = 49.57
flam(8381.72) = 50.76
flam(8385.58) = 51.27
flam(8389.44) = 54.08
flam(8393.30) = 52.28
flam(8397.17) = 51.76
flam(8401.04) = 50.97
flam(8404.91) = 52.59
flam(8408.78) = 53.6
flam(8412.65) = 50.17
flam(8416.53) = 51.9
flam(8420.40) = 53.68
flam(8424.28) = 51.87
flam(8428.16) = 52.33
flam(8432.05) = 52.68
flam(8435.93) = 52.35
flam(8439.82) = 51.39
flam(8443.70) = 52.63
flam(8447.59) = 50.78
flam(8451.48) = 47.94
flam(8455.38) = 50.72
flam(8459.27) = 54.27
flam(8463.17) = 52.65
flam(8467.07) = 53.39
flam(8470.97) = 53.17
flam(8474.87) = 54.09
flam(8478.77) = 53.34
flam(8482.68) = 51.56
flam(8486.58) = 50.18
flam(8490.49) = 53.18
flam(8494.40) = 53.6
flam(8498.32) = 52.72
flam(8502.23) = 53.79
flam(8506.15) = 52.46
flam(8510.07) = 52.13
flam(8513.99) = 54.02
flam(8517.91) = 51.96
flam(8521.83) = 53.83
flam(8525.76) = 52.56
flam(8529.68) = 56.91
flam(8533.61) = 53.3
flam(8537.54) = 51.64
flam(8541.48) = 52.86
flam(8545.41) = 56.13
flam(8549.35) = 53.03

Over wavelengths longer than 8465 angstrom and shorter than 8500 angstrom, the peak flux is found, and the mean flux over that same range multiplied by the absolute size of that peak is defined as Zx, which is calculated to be 2856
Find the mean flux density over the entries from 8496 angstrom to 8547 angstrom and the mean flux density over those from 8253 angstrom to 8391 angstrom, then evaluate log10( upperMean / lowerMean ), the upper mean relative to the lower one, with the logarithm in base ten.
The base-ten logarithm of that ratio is 0.032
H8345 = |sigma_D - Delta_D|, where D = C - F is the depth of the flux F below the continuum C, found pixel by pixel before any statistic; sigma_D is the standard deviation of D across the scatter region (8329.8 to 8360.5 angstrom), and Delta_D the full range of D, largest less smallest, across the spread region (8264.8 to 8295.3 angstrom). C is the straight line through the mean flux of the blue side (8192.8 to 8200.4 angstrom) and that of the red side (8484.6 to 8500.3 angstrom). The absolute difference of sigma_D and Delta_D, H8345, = 8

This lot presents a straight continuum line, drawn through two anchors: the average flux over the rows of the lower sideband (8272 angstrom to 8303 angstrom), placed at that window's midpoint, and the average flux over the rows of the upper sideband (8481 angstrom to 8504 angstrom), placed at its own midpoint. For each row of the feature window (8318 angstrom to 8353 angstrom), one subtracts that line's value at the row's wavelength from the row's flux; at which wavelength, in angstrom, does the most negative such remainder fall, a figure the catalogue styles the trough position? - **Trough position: 8347.05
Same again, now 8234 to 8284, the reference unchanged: 8262.91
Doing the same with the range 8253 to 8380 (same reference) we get 8347.05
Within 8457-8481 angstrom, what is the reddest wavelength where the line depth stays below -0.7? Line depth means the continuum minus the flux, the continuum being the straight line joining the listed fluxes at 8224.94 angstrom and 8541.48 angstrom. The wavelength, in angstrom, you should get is 8478.77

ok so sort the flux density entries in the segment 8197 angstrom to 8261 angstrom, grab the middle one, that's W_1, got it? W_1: 48.8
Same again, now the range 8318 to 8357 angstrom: 49.7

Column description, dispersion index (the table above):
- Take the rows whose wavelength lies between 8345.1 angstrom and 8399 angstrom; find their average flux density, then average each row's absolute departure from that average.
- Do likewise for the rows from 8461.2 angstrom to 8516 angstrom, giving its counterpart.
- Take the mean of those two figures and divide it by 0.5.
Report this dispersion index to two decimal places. 2.42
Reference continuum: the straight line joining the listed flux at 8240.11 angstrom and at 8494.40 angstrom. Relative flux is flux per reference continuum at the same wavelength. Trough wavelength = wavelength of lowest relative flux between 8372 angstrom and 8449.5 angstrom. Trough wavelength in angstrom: 8377.86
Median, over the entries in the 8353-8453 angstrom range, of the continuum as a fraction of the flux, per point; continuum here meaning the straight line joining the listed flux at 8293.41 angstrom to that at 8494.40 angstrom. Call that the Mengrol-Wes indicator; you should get 1.02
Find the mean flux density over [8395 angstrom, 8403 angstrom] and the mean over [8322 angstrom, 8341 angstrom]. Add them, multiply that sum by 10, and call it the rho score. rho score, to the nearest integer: 1022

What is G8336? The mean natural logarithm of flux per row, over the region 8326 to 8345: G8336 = 3.91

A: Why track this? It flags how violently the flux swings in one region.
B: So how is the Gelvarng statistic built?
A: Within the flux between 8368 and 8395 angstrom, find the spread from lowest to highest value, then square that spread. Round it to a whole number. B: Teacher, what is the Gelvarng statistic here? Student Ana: 20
